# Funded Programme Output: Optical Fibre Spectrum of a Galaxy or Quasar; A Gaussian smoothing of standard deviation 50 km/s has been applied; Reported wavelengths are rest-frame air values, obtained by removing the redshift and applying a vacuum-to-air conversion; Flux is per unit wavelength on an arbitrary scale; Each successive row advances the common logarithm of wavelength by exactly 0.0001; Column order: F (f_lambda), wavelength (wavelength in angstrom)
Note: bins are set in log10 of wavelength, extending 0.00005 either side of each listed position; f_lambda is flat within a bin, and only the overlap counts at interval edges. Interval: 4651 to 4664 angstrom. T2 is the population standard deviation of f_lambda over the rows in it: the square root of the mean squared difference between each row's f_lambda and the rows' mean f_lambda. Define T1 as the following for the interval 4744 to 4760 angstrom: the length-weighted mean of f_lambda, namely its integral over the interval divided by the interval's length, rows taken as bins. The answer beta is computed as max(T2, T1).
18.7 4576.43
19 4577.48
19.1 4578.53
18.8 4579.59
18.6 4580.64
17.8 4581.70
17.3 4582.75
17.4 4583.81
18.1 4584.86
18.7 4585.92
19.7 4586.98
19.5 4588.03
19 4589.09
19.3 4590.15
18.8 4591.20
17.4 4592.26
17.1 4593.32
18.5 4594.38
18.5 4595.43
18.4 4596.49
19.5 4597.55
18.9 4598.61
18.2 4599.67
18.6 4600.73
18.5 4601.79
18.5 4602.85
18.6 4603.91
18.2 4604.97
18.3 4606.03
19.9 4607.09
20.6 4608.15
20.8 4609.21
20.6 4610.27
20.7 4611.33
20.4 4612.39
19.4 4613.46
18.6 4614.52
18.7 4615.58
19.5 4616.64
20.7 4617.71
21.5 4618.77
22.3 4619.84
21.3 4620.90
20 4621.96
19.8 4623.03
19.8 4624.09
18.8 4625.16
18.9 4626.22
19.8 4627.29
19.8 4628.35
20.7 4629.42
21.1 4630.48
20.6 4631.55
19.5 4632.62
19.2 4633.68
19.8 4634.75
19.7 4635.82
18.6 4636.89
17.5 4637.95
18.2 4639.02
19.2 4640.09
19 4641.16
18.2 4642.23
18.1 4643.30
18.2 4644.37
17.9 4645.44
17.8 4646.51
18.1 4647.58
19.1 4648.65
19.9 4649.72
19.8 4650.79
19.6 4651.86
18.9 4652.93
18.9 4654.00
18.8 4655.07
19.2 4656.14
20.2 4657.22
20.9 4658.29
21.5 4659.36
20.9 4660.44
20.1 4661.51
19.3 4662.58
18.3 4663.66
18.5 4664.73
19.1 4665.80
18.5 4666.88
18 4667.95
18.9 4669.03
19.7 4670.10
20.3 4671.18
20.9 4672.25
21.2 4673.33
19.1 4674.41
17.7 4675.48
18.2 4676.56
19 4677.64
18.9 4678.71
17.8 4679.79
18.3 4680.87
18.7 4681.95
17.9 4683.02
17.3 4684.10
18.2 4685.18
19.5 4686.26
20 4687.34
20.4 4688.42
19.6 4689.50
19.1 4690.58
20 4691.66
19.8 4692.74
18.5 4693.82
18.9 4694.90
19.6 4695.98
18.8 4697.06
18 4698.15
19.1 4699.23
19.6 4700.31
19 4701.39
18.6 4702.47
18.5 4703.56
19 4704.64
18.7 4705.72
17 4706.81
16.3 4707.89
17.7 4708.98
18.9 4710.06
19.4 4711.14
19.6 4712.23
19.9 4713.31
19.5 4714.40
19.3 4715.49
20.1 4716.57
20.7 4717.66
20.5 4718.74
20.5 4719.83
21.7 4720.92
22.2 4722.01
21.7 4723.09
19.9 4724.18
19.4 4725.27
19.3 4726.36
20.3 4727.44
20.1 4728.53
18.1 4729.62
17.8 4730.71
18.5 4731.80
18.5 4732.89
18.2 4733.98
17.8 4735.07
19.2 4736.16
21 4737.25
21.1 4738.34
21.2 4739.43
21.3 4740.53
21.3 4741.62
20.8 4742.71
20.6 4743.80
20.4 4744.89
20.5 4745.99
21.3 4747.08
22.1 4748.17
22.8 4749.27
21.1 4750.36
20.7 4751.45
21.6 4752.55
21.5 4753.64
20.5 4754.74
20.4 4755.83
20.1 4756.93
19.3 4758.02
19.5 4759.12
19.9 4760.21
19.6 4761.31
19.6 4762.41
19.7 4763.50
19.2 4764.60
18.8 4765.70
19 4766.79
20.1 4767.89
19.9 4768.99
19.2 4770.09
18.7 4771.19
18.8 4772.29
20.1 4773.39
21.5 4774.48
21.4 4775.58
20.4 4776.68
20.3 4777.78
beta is 20.8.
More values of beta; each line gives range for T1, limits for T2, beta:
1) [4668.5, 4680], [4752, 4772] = 19.3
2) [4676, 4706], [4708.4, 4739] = 18.9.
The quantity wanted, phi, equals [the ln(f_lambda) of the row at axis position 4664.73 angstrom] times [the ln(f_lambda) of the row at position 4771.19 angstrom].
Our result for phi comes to 8.5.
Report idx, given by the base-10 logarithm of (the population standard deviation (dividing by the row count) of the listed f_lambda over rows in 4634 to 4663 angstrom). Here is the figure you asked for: 0.00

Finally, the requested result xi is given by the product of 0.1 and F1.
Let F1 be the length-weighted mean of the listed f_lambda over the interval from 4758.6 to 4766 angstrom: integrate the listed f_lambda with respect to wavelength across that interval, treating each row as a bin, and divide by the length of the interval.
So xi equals 1.95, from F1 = 19.5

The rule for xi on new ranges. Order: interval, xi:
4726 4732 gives 1.91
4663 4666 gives 1.86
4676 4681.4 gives 1.84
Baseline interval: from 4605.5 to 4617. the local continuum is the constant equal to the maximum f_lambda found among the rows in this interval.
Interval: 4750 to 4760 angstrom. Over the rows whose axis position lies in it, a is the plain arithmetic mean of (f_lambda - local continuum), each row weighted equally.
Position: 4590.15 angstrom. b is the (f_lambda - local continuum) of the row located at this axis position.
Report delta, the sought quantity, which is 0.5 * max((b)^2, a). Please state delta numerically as 1.1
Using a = -0.3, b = -1.5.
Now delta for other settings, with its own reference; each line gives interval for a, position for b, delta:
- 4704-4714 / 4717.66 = 0.0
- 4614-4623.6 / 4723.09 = 0.4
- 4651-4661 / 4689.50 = 0.7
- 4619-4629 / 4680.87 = 3.1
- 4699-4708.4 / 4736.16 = 1.3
